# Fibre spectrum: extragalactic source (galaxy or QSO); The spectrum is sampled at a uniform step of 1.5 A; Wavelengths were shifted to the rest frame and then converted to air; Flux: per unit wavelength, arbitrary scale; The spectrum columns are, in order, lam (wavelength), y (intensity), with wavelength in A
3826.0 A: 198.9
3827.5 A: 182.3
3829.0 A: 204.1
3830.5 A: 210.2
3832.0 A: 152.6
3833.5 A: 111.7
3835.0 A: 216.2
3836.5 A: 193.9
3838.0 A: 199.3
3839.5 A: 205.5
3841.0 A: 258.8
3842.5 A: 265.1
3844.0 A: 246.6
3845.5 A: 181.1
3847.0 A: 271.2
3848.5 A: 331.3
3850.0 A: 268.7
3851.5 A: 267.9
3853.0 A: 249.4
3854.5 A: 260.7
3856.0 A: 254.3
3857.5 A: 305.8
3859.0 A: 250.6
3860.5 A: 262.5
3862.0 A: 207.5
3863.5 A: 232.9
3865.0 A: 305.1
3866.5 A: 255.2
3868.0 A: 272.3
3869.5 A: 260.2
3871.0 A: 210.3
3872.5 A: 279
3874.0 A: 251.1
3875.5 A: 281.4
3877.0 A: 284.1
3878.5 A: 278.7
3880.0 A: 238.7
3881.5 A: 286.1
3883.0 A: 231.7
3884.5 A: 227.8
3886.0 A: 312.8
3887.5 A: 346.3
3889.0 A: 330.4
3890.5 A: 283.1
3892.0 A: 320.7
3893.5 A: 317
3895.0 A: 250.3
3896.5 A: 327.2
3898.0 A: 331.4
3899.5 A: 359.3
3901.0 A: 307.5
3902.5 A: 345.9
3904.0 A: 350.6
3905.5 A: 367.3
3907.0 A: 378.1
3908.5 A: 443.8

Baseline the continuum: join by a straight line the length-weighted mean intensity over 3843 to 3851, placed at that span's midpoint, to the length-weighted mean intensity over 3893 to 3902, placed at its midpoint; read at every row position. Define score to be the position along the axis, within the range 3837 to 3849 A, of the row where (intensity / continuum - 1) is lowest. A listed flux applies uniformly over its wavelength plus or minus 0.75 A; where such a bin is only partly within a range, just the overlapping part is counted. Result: 3845.5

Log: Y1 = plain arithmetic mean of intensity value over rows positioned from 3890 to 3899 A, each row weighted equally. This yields 305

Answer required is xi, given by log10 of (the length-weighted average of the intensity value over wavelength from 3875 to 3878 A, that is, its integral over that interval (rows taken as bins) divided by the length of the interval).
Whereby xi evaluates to 2.45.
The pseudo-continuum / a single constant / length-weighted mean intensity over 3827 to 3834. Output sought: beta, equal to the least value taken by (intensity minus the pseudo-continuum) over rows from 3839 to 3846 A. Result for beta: 7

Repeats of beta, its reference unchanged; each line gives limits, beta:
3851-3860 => 75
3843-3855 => 7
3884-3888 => 54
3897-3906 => 134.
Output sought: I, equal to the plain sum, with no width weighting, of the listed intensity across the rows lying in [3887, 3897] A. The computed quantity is 2175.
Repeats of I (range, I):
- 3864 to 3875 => 1833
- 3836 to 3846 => 1550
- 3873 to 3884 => 1852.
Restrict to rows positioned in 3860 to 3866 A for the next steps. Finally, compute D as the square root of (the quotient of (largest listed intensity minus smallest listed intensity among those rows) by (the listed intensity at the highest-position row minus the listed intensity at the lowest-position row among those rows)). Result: 1.5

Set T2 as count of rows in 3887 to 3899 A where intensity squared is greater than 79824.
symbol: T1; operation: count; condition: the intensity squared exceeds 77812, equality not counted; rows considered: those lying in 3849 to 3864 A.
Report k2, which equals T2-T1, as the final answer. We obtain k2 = 6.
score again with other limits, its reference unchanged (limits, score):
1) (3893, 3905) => 3895.0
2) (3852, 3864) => 3862.0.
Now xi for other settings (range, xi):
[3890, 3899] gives 2.49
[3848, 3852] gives 2.46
